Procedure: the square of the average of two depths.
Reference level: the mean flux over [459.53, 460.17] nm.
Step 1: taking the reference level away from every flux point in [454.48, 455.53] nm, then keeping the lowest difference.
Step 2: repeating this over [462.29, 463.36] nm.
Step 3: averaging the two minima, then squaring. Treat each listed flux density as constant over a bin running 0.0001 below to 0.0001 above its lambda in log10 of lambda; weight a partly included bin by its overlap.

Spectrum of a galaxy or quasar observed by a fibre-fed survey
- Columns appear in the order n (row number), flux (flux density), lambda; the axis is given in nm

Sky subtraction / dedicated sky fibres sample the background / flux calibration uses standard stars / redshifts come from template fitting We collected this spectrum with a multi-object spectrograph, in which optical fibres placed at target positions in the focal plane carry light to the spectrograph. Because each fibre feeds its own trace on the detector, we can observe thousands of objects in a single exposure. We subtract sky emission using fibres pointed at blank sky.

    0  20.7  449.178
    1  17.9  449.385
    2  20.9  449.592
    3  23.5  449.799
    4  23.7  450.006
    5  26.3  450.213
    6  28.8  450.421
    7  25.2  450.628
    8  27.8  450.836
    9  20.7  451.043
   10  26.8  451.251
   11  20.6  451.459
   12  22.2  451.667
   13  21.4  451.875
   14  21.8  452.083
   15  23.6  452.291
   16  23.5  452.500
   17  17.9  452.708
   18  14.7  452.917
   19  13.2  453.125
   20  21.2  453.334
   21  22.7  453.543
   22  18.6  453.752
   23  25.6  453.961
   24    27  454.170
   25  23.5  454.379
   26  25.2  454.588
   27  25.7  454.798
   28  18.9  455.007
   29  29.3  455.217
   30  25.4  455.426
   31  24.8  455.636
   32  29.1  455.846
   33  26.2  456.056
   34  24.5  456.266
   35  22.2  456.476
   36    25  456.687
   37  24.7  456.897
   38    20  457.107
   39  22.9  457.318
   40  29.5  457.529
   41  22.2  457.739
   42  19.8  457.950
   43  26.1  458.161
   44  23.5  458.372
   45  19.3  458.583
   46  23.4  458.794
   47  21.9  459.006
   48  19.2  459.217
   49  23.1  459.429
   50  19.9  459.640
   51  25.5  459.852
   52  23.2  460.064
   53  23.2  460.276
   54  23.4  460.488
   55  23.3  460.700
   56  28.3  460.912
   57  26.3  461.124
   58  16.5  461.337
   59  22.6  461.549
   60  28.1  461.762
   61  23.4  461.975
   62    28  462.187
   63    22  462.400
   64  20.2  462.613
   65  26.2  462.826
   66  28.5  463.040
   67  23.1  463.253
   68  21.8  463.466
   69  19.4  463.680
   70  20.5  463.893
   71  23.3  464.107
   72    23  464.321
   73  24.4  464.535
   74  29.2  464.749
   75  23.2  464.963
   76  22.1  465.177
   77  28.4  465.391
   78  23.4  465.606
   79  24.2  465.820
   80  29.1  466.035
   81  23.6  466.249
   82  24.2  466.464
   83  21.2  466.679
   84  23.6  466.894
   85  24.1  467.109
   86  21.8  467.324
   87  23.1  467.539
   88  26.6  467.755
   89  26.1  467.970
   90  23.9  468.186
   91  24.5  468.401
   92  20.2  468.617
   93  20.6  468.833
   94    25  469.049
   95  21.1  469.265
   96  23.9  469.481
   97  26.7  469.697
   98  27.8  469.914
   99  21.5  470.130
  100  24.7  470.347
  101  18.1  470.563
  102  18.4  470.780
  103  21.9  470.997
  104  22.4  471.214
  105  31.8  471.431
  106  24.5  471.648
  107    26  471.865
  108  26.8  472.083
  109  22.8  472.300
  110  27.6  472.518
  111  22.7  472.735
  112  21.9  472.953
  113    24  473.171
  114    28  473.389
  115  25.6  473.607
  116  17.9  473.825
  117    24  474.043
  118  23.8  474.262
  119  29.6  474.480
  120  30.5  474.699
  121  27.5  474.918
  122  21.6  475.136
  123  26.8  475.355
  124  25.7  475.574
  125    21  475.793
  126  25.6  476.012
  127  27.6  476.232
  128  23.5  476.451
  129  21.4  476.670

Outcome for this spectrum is 11.0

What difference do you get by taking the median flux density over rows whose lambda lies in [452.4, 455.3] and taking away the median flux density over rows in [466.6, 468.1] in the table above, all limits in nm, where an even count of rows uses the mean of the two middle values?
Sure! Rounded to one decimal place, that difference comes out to -0.5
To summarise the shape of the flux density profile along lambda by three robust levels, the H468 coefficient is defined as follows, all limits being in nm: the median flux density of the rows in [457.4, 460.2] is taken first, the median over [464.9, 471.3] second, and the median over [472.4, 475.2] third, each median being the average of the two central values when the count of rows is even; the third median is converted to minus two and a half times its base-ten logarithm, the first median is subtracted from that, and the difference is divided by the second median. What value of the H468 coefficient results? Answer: -1.13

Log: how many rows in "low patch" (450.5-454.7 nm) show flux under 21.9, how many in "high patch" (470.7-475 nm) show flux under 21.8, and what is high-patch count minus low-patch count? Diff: -7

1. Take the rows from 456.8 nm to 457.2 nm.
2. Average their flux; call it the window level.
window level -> 22.4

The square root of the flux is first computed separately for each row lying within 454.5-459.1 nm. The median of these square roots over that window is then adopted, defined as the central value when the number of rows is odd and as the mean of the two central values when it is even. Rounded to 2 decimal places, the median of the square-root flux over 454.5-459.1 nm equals 4.96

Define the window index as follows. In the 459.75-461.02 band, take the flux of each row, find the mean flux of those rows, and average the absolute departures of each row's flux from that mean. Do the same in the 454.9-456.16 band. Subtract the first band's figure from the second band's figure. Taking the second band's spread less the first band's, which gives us 1.0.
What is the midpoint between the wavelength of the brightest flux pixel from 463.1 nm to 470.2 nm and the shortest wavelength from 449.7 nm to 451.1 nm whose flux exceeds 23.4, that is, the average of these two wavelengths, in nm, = 457.27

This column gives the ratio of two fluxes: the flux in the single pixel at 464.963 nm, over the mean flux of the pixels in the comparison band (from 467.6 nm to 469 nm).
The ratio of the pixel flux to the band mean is 0.98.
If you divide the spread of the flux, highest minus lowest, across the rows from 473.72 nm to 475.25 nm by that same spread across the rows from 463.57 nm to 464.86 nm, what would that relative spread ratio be 1.3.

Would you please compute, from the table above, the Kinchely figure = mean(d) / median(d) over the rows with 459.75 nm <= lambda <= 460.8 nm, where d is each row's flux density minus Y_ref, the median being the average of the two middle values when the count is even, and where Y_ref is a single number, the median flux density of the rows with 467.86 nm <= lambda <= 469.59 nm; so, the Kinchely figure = 0.3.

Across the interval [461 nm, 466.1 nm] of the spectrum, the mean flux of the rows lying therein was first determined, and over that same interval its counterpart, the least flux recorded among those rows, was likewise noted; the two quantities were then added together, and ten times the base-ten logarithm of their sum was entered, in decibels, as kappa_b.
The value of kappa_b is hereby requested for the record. 16.1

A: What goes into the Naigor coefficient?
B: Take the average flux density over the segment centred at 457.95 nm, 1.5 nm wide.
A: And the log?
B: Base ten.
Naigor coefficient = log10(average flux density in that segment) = 1.37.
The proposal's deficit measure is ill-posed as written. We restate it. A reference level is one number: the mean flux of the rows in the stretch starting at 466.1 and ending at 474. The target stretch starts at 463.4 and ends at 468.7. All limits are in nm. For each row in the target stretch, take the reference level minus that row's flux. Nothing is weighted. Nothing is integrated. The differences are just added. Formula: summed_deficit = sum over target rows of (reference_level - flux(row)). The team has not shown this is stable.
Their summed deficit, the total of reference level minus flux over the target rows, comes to -1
